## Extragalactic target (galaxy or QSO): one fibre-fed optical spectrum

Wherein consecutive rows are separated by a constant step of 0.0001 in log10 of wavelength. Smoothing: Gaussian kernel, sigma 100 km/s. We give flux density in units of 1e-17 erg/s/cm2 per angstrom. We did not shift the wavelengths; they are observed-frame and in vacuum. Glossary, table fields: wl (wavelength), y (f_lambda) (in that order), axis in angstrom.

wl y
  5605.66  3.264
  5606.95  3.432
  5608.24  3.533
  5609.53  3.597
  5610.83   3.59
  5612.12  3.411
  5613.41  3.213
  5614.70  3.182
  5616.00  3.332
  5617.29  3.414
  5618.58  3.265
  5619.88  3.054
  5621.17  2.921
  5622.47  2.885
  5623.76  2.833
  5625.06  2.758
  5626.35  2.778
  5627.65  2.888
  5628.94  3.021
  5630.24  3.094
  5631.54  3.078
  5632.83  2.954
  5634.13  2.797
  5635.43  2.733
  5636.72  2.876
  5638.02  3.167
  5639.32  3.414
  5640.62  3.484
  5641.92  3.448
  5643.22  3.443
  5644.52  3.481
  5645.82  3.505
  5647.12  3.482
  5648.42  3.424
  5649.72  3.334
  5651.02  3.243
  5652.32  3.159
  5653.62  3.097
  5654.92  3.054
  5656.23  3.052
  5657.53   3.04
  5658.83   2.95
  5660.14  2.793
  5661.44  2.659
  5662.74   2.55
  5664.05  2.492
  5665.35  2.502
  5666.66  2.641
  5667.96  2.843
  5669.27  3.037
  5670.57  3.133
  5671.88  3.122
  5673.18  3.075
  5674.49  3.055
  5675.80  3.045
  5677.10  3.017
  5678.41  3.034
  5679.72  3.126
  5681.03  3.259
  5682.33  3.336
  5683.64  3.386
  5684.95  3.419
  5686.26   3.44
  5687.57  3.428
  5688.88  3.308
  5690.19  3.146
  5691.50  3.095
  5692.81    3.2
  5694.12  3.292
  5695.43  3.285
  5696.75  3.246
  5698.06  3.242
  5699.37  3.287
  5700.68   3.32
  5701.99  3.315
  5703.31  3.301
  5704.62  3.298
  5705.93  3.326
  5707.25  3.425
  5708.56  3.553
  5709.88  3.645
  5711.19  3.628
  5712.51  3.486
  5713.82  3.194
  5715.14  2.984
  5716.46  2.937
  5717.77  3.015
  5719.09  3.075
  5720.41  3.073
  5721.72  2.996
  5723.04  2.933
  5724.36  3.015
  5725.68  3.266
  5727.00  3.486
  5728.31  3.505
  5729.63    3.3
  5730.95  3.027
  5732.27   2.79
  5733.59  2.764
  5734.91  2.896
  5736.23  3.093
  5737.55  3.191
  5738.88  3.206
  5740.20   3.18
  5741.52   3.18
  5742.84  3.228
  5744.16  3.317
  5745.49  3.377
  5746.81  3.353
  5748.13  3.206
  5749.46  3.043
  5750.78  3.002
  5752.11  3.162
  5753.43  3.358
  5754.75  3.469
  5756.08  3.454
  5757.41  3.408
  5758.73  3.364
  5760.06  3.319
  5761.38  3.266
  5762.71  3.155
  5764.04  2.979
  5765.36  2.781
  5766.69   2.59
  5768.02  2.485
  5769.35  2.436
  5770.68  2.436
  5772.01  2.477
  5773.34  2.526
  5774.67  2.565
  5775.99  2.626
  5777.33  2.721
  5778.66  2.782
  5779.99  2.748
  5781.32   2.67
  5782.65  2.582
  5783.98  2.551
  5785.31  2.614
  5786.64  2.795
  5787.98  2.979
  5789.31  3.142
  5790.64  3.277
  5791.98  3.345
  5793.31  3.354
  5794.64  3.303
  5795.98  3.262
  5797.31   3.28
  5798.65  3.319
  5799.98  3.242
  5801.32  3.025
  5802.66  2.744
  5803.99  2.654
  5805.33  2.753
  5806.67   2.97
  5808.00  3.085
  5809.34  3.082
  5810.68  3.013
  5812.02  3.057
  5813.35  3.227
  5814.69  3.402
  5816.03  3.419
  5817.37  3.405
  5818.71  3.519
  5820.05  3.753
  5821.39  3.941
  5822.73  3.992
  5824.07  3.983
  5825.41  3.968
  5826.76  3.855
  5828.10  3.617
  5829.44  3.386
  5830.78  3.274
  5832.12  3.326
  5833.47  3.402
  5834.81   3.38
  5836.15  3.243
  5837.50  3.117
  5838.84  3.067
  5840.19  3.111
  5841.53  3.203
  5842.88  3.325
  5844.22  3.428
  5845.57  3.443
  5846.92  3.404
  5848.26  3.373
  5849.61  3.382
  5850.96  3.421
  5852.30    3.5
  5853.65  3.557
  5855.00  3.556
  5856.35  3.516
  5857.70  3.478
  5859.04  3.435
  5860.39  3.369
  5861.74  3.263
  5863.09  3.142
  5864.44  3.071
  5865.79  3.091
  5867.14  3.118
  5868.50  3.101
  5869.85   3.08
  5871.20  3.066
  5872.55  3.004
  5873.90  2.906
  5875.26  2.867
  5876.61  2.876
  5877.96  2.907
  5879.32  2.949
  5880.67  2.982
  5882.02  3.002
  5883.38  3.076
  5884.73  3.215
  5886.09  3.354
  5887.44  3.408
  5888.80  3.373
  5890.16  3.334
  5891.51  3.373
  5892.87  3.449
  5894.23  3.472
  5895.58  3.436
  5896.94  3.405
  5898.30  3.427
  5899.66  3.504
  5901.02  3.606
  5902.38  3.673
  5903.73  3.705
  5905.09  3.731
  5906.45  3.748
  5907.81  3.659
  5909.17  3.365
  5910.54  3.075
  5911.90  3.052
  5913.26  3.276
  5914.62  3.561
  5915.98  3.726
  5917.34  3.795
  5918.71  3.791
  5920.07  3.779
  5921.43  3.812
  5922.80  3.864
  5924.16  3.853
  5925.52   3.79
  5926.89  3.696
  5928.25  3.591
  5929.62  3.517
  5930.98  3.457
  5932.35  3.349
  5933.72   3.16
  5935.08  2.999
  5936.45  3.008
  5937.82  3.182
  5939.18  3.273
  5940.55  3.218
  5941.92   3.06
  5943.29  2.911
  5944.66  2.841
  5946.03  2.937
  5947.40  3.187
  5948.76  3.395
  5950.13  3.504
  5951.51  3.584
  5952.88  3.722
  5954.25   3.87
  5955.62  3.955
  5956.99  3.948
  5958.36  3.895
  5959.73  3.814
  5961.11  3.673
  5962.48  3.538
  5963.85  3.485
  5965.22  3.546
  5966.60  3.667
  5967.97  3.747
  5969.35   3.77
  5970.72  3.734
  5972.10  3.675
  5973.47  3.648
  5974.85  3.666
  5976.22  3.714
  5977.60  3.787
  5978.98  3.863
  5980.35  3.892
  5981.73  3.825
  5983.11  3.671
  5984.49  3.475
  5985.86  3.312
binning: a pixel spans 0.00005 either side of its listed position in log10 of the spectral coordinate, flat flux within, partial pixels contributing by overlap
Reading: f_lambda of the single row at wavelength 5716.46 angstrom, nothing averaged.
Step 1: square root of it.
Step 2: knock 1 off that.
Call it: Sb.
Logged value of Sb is 0.71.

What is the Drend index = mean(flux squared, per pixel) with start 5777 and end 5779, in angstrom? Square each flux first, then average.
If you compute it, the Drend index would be 7.6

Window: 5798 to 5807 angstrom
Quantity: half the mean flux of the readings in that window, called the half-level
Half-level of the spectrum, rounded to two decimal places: 1.48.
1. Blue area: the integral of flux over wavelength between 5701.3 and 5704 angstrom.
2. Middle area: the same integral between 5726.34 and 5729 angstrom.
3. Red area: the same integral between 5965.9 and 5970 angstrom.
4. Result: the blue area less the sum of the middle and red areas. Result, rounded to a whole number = -16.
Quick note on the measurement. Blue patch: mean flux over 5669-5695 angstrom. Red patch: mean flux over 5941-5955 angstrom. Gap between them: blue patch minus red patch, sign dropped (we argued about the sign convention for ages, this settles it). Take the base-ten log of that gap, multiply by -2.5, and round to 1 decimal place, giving 2.5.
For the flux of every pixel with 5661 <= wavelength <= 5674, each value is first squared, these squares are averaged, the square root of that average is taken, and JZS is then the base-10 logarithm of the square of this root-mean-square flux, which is 0.90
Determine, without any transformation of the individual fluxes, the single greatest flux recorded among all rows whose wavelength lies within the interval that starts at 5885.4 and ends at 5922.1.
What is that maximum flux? 3.812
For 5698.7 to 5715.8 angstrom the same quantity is 3.645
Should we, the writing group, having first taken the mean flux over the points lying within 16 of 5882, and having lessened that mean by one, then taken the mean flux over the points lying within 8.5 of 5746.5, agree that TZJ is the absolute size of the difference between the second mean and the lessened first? 1.07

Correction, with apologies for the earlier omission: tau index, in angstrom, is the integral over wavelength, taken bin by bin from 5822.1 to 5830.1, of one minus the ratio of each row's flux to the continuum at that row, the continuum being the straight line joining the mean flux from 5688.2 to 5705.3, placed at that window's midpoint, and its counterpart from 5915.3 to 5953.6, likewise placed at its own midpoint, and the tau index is -1.1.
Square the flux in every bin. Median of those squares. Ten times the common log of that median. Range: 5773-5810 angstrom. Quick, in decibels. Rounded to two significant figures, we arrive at 9.2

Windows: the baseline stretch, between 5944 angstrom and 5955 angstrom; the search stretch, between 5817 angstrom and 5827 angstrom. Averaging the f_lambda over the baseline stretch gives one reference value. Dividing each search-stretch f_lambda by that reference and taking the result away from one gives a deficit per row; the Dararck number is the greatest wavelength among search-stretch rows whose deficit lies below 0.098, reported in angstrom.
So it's 5826.76 angstrom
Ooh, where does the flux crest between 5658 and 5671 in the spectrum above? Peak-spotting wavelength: 5670.57 angstrom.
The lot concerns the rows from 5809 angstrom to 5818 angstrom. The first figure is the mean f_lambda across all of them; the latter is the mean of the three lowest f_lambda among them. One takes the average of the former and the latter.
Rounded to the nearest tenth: 3.1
